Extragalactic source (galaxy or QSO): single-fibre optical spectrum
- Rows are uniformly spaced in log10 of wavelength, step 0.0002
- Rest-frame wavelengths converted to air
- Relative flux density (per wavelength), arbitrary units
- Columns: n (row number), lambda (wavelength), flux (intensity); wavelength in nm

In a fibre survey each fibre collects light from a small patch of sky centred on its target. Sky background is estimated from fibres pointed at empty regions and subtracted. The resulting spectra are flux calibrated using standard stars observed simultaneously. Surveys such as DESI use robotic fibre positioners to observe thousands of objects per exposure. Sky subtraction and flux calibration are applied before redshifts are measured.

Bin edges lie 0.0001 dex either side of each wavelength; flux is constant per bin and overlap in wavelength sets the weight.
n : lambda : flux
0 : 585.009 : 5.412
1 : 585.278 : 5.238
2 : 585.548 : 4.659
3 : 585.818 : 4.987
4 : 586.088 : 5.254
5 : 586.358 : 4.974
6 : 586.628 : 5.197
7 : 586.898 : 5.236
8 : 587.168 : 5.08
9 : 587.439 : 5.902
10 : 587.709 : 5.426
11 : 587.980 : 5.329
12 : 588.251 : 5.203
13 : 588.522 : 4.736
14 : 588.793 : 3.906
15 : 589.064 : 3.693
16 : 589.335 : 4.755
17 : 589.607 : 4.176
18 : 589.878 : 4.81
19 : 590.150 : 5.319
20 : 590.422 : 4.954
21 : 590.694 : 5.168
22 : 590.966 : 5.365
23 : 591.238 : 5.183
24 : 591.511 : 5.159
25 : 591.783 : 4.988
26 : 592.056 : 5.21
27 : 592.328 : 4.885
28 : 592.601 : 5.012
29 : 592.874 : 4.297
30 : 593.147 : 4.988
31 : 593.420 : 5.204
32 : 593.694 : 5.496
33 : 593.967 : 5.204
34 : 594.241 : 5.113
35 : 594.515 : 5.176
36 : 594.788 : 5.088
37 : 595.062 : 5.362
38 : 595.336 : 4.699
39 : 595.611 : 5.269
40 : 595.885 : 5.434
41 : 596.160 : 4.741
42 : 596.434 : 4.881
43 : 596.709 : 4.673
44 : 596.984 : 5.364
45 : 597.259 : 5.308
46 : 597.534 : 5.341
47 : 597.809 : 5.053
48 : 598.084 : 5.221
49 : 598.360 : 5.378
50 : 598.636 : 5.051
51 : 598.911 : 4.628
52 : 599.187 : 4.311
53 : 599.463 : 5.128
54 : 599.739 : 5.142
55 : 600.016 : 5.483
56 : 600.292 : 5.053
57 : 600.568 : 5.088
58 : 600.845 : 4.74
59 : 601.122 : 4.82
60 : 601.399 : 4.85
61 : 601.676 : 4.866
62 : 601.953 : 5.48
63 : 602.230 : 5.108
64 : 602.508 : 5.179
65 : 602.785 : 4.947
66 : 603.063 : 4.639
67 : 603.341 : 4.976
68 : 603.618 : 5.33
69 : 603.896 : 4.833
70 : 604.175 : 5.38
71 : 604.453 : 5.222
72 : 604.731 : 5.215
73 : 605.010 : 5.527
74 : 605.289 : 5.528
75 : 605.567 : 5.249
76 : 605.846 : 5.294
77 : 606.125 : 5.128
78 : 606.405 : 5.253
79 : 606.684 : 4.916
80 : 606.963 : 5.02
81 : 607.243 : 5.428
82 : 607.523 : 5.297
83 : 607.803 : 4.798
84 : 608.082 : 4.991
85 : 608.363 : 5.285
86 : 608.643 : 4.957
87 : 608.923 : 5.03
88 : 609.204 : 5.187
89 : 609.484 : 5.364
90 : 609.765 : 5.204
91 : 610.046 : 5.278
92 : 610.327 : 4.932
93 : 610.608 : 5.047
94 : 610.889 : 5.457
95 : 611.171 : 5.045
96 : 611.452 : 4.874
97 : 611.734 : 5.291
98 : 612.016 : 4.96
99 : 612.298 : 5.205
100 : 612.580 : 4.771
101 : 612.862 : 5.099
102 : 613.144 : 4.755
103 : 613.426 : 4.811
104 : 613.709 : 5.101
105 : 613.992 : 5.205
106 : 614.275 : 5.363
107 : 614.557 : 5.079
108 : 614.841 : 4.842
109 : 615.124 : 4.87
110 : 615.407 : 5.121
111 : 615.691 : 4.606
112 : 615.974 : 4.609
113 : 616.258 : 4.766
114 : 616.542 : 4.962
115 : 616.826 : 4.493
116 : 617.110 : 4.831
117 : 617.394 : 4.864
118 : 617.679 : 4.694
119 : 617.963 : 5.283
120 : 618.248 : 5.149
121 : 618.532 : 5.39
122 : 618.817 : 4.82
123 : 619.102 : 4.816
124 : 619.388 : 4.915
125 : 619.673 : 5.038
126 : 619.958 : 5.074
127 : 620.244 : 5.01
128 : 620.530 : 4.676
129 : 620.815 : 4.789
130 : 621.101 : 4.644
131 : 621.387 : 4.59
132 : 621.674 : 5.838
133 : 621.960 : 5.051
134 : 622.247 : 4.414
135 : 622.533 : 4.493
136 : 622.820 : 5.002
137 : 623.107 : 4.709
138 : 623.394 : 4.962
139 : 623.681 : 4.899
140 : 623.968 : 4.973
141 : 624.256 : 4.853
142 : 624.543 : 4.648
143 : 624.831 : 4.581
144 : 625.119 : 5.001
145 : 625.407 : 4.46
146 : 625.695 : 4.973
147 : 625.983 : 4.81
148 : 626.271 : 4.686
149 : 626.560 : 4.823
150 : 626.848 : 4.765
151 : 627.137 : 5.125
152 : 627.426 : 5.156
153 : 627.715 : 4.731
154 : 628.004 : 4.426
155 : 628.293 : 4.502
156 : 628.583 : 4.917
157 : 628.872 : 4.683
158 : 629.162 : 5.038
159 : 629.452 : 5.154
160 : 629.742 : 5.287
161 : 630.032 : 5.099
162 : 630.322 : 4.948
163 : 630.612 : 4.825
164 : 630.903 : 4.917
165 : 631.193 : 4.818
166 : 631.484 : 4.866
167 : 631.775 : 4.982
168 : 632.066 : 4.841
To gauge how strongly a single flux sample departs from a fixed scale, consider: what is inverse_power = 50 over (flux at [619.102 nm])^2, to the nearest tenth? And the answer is 2.2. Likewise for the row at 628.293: 2.5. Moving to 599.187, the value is 2.7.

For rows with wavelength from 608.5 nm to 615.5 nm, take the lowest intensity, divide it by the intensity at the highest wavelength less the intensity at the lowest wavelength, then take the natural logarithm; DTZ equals 3.4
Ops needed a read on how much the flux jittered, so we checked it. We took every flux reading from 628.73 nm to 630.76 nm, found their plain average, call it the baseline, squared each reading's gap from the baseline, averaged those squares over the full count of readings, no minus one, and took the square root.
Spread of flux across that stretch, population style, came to 0.19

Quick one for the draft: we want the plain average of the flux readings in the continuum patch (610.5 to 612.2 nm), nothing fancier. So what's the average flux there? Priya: 5.11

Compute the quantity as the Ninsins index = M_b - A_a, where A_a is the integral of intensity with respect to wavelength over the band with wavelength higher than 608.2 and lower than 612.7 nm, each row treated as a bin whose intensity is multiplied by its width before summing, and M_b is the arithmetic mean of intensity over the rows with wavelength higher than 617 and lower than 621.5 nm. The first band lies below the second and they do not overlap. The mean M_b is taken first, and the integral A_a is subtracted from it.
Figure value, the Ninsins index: -18.1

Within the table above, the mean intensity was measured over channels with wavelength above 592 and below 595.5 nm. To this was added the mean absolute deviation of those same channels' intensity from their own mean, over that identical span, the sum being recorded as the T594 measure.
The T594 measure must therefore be 5.27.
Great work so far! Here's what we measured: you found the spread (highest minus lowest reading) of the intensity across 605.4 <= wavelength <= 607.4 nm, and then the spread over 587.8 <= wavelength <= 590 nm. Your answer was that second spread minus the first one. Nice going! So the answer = 1.12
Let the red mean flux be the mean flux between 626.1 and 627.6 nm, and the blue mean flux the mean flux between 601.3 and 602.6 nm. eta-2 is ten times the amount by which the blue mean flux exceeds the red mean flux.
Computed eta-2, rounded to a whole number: 2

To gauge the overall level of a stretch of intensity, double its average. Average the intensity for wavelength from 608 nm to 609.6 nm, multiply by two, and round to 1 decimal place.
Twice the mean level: 10.3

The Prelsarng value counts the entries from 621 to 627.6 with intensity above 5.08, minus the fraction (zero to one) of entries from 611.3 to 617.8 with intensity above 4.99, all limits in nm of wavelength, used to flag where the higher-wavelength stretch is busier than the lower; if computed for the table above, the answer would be 2.7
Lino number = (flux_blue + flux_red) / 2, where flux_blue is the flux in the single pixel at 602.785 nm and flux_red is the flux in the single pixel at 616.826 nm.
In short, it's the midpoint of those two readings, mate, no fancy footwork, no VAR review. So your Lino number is 4.72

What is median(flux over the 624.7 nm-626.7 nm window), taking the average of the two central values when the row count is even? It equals 4.81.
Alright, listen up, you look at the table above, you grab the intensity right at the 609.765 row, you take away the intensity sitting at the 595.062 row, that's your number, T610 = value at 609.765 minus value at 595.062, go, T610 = -0.16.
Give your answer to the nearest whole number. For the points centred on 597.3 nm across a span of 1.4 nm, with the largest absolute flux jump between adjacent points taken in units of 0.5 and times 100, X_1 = 138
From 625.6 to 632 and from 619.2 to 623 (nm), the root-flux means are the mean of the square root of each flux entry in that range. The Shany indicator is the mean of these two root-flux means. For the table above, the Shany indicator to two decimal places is 2.21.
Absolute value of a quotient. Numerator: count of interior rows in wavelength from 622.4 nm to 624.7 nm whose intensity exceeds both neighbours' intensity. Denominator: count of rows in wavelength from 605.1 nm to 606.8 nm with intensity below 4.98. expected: 3.0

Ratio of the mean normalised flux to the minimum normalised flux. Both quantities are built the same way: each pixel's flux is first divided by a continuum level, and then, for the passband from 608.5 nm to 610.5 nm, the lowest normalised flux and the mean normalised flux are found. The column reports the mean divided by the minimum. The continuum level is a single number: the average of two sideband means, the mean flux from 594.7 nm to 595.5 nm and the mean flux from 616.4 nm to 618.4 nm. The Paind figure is 1.04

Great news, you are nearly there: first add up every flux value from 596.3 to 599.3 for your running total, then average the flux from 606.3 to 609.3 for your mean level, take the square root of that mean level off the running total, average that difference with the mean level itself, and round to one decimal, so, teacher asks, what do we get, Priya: 29.0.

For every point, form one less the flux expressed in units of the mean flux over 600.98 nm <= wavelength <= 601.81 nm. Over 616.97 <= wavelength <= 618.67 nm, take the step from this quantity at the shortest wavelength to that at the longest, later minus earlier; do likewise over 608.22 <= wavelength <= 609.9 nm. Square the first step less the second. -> 0.017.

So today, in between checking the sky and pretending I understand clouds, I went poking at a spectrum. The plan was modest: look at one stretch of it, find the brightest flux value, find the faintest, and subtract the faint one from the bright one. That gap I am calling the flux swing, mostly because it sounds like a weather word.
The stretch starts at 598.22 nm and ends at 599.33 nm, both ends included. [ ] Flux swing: 1.1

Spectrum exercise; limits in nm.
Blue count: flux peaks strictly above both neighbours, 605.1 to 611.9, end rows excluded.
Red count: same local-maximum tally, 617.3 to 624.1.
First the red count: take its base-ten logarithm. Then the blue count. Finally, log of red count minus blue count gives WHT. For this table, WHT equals -6.2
